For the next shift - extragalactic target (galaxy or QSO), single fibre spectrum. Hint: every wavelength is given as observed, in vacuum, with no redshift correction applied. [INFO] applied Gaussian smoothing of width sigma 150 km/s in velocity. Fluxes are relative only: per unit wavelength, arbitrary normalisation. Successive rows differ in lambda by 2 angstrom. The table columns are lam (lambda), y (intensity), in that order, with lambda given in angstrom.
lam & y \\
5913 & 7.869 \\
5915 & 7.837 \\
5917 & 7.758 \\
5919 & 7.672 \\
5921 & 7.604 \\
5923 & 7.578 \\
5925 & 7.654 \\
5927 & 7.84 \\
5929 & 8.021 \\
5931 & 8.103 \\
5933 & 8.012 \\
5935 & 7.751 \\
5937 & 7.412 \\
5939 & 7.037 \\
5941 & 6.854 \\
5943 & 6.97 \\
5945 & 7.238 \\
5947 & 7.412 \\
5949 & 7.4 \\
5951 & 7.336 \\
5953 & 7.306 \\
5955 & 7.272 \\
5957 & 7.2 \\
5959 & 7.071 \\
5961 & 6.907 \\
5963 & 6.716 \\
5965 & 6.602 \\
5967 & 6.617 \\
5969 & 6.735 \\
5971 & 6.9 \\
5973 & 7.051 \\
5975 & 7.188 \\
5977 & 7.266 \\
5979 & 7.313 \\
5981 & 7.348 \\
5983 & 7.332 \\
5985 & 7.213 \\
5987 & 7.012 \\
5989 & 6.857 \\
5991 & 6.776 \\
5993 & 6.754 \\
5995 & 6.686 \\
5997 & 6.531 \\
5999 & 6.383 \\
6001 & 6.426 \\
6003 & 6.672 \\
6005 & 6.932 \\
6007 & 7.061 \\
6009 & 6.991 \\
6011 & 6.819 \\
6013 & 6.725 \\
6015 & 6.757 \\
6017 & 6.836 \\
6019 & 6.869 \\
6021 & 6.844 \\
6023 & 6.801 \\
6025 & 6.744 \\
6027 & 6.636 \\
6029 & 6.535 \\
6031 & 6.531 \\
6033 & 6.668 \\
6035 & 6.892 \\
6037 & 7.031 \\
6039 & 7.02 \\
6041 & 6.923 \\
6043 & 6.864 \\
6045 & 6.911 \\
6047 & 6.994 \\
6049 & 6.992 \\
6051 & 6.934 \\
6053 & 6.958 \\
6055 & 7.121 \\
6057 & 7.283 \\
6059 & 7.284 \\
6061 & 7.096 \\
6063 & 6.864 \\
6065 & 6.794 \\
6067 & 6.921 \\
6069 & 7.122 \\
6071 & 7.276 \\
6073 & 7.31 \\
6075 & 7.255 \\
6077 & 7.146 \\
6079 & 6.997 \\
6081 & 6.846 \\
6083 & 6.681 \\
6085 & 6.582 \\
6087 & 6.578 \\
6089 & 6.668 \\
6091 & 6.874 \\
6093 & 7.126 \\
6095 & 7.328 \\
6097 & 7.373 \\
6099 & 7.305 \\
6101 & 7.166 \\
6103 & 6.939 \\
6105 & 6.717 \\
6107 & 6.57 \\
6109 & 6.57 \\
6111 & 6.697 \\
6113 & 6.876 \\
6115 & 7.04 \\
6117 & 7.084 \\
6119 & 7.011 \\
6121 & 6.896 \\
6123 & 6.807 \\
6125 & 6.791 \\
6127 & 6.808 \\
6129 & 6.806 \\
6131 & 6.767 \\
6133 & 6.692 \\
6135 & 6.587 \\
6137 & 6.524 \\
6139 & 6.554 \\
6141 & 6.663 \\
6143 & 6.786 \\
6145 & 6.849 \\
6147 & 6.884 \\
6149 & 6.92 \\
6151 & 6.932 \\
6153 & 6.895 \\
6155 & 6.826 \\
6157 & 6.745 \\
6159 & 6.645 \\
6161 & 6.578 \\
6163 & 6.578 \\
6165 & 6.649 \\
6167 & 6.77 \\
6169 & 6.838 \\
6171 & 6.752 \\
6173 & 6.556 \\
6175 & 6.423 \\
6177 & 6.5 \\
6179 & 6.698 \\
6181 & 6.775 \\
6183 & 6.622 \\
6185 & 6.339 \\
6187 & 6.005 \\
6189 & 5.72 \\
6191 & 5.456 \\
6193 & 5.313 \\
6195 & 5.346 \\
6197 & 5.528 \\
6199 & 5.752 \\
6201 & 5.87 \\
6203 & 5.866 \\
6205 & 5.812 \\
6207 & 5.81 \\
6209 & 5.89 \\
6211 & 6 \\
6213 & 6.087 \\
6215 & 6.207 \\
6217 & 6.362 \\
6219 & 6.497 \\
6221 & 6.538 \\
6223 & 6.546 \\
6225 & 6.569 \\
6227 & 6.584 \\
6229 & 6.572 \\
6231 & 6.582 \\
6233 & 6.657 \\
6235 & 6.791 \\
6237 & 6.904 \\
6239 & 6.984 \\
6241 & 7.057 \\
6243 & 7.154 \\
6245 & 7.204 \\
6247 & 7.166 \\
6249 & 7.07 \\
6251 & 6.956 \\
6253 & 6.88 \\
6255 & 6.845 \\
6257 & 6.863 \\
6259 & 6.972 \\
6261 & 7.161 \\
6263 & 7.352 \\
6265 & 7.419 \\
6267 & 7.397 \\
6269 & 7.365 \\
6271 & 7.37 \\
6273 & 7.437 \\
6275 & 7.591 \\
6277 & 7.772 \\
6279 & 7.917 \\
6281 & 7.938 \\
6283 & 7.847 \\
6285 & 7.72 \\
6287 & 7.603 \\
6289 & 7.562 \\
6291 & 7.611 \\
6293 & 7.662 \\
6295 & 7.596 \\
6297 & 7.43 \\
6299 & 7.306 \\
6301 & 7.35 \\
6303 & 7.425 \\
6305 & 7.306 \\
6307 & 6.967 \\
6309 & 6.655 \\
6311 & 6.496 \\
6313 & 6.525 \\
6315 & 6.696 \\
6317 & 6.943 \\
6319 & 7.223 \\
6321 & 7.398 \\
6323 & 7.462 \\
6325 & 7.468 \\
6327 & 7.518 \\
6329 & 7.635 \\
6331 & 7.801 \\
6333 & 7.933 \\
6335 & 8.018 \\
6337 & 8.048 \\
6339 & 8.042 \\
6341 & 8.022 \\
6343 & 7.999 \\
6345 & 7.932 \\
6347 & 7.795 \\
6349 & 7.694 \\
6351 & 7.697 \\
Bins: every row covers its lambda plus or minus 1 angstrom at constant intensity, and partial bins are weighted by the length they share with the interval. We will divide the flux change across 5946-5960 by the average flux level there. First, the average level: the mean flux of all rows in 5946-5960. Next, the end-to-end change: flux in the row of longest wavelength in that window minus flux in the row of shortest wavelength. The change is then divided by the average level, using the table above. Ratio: -0.047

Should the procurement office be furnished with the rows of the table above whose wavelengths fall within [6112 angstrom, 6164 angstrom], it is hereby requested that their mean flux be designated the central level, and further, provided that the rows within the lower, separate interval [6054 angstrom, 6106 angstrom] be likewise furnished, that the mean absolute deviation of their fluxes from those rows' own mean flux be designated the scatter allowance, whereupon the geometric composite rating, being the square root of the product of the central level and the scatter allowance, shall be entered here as 1.22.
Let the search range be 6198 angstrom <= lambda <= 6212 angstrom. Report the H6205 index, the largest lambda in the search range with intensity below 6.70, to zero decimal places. 6211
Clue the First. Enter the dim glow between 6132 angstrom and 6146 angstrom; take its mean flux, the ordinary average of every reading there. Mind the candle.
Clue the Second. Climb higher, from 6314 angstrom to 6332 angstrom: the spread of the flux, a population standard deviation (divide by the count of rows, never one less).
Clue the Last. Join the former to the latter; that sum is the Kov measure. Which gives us 7.0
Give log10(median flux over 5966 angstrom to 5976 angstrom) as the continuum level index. 0.839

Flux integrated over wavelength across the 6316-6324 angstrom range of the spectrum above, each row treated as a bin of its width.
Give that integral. 58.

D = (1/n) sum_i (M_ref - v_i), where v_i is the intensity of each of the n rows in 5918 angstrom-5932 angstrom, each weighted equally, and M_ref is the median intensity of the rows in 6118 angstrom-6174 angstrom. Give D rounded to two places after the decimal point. -1.00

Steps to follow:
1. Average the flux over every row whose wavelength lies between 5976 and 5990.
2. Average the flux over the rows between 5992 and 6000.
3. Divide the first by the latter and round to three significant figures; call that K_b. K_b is 1.09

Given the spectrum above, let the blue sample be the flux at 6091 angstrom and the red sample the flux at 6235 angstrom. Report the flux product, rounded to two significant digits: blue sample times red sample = 47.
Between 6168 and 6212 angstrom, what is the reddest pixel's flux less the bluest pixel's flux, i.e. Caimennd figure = -0.8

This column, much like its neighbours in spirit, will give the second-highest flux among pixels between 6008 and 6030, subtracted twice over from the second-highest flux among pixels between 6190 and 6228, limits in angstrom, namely -7.2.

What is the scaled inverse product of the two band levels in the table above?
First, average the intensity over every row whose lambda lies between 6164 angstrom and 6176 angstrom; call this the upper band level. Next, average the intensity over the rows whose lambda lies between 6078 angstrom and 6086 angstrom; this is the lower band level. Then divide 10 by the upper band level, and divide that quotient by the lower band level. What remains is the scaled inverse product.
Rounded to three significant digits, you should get 0.221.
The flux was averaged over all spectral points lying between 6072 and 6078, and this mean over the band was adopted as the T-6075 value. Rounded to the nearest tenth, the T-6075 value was 7.2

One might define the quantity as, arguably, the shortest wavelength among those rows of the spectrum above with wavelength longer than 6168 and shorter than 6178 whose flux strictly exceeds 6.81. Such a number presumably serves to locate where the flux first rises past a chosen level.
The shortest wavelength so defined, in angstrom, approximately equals 6169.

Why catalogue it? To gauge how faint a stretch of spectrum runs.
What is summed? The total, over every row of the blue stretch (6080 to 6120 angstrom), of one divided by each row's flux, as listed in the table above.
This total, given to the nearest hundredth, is 2.90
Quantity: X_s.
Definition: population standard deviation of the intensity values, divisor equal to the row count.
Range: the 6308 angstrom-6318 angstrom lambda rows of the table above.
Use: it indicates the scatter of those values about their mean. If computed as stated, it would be 0.16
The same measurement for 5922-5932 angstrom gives 0.20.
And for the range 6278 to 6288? 0.13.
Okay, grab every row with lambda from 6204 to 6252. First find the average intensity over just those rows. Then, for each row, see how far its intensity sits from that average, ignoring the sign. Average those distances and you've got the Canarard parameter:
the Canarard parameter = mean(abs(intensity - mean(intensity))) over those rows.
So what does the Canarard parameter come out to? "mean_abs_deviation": 0.34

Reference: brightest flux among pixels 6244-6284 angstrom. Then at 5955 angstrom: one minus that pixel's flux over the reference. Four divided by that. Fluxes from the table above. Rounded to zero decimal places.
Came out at 48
